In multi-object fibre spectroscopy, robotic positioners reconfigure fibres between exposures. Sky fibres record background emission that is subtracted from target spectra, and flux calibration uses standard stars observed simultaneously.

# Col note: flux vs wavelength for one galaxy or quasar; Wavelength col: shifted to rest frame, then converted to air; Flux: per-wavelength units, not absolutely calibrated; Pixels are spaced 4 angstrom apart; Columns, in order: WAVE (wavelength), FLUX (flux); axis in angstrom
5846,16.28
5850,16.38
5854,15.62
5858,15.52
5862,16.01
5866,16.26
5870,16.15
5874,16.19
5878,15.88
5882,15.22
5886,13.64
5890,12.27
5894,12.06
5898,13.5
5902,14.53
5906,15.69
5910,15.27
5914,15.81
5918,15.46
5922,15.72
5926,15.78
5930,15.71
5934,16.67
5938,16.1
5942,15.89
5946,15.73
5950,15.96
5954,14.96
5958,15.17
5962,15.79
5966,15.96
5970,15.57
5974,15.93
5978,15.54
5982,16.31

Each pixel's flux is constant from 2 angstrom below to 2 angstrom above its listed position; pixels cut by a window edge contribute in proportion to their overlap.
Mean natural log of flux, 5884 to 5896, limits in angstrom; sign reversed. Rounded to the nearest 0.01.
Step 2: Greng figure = -2.54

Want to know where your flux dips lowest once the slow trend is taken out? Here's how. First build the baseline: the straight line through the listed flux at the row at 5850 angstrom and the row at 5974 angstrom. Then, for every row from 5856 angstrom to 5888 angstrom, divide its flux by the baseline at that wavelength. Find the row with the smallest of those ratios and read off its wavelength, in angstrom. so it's 5886 angstrom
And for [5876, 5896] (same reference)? 5894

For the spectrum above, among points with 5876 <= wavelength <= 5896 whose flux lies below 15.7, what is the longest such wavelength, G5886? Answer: 5894 angstrom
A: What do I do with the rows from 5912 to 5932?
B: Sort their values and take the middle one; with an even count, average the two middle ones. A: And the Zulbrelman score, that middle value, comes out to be 15.7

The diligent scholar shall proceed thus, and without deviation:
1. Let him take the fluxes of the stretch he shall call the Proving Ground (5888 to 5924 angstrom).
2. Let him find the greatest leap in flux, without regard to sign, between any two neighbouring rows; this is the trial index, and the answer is 1.4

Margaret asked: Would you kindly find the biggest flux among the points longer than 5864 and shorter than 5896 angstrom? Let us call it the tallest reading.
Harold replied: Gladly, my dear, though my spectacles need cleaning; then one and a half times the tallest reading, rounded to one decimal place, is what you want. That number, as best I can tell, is 24.4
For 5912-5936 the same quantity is 25.0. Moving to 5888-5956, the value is 25.0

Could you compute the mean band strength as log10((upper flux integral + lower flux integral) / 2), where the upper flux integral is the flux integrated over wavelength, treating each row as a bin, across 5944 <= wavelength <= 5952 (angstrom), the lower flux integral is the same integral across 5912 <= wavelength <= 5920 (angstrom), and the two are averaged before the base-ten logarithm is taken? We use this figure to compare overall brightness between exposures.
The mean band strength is 2.10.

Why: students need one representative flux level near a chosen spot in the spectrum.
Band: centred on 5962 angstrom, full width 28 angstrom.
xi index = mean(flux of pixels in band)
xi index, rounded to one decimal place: 15.6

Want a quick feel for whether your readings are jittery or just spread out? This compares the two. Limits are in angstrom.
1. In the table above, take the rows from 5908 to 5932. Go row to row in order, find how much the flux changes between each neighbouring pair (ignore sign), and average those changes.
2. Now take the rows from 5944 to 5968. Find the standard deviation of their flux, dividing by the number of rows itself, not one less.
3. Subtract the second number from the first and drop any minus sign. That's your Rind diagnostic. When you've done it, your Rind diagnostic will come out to 0.13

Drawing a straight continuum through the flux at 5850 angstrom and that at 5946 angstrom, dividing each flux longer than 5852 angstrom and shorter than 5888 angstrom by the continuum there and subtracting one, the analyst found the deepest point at 5886 angstrom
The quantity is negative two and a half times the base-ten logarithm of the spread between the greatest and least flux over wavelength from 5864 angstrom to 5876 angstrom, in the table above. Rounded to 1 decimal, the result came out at 2.4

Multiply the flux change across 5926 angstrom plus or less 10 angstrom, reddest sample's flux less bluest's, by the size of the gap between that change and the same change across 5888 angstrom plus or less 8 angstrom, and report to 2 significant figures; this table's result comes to 5.3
